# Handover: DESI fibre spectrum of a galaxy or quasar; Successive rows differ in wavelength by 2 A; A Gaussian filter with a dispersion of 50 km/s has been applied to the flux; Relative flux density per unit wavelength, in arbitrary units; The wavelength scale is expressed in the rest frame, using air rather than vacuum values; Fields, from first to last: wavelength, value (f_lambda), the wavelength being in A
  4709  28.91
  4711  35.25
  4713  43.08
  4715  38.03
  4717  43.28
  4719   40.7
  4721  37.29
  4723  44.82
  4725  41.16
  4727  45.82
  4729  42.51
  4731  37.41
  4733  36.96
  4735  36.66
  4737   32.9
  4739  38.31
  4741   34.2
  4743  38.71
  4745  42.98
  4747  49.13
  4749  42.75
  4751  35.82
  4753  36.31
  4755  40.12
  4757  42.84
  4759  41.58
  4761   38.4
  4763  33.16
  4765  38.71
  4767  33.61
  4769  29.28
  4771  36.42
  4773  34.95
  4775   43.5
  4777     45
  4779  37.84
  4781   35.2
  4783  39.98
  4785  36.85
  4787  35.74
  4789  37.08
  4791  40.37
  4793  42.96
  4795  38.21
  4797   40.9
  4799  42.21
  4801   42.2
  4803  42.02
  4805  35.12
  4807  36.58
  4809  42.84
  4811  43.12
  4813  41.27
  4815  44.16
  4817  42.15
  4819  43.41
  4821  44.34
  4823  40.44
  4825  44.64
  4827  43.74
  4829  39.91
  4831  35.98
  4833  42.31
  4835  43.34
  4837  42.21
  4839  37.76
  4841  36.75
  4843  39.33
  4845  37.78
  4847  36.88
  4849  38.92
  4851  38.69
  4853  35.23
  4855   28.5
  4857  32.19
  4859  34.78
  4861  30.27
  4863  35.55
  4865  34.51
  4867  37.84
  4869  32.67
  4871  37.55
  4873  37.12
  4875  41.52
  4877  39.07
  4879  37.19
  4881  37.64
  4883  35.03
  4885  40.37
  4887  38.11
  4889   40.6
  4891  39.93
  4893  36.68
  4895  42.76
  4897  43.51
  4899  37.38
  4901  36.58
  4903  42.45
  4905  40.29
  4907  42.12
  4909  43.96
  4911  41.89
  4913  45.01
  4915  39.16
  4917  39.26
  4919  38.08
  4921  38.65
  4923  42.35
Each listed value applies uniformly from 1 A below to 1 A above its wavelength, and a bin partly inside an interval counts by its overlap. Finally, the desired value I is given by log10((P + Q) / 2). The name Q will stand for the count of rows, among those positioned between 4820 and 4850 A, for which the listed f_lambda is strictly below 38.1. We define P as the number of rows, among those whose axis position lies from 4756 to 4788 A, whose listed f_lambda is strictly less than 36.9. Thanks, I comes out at 0.8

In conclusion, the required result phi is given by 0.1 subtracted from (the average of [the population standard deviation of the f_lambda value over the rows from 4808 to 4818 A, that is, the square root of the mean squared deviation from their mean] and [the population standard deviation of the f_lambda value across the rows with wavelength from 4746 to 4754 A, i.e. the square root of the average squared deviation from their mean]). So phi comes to 3.1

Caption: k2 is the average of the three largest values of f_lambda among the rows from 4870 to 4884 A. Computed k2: 39.4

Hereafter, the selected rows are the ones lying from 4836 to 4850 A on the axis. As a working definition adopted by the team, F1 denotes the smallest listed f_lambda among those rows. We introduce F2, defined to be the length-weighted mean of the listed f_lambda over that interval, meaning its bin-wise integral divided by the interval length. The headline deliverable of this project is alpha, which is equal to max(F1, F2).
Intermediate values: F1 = 36.75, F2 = 39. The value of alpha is 38.5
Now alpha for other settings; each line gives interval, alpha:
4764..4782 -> 37.2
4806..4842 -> 41.4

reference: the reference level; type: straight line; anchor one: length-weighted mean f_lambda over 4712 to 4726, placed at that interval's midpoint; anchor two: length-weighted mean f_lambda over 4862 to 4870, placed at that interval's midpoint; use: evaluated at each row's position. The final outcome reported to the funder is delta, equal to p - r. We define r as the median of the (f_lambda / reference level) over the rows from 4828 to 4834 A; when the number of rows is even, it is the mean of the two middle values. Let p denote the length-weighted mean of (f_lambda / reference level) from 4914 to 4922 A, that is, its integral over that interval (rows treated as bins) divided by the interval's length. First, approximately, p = 1.18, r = 1.09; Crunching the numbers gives 0.1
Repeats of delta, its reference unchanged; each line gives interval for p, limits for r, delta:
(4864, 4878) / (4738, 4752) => 0.1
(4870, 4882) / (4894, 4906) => -0.1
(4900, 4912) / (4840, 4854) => 0.2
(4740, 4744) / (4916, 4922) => -0.3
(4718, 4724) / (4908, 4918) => -0.3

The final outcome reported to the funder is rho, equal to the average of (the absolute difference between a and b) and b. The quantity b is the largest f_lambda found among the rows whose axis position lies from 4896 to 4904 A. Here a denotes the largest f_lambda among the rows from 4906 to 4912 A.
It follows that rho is 22.0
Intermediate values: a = 43.96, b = 43.51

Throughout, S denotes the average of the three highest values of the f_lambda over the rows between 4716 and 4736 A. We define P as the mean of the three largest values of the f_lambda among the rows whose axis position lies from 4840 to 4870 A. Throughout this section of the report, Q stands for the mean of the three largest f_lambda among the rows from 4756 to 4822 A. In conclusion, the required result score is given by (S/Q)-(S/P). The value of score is -0.14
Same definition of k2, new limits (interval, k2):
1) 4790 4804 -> 42.5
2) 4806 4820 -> 43.6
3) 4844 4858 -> 38.5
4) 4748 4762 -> 42.4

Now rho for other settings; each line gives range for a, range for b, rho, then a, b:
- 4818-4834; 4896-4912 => 22.3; 44.64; 43.96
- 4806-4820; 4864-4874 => 22.1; 44.16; 37.84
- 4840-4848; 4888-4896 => 23.1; 39.33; 42.76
